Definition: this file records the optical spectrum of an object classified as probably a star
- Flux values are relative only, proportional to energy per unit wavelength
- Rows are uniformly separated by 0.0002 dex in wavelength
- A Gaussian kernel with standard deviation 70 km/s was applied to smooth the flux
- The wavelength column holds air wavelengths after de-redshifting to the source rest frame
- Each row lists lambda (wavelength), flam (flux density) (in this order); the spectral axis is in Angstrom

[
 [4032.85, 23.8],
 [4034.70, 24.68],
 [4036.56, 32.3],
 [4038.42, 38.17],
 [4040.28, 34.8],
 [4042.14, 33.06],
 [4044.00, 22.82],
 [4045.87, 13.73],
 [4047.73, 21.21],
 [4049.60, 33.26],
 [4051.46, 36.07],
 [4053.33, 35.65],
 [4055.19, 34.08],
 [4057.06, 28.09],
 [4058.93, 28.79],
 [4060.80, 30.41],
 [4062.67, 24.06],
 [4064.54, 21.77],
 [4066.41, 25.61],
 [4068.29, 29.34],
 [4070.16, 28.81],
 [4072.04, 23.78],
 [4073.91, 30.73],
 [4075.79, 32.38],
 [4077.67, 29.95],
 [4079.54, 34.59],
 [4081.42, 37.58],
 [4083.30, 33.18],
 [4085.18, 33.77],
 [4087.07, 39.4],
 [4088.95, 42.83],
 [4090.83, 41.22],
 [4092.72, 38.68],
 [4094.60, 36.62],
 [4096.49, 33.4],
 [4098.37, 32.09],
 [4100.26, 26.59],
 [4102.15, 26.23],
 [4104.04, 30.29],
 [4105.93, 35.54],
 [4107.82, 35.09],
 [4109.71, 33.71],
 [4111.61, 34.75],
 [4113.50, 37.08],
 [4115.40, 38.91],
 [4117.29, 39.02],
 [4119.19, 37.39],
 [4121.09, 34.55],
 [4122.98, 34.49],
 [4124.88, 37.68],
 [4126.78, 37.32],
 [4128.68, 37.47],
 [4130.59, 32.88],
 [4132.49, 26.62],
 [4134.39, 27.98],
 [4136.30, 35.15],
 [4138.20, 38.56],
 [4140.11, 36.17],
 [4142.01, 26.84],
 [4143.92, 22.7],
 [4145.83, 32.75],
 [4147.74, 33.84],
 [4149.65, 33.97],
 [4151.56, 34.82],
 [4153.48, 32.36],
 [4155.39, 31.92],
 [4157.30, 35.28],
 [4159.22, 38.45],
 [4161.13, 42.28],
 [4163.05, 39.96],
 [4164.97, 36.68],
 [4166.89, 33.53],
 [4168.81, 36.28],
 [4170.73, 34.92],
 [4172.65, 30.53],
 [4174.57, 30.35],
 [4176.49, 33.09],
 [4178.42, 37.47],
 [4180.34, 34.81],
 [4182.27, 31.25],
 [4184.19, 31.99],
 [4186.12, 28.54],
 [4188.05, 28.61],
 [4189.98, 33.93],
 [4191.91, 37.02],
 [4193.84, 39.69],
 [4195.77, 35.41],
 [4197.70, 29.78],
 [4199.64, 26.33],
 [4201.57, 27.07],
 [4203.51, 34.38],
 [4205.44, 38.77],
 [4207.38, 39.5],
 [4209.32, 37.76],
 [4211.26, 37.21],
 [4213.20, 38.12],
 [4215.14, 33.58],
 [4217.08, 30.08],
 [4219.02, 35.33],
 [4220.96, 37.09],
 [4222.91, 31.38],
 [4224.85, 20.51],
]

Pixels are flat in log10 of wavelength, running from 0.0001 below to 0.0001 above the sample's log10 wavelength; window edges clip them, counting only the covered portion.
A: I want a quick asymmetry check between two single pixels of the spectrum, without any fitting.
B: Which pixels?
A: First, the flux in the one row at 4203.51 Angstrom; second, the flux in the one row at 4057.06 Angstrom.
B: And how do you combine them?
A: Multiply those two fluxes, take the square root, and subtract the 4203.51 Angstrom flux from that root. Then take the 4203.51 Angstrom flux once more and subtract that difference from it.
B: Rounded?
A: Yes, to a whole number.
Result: 38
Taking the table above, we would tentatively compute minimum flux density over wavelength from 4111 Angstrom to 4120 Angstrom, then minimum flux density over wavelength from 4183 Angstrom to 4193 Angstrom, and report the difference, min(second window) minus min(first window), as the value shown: -6.2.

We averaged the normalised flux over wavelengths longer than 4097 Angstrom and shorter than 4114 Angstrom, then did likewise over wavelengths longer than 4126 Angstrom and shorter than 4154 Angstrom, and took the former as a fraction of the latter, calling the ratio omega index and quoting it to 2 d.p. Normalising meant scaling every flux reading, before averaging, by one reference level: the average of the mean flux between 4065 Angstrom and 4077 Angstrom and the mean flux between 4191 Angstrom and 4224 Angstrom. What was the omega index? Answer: 0.99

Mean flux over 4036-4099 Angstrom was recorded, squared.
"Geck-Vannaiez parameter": 995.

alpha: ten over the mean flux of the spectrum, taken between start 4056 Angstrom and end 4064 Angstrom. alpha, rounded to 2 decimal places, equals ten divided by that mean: 0.36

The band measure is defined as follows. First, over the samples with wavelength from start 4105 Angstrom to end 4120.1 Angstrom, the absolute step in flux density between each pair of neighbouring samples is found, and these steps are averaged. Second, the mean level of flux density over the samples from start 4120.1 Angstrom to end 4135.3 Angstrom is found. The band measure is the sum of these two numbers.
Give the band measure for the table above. 34.9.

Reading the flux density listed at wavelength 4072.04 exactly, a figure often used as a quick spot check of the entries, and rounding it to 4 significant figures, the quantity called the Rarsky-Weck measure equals 23.78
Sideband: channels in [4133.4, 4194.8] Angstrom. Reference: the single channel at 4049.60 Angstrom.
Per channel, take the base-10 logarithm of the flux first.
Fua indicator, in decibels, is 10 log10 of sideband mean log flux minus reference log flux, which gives -24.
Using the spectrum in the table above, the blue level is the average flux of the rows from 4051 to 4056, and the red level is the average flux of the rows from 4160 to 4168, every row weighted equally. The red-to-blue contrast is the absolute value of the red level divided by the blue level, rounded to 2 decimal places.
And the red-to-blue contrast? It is 1.08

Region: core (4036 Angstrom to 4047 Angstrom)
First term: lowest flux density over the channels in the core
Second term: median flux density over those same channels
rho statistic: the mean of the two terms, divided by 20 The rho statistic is 1.16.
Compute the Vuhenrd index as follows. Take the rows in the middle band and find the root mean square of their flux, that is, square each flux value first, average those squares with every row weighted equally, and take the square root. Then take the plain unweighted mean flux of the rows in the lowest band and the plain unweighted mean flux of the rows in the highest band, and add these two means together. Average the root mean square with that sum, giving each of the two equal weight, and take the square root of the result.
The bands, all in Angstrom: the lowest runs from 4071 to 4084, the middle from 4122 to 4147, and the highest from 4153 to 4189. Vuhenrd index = 7.04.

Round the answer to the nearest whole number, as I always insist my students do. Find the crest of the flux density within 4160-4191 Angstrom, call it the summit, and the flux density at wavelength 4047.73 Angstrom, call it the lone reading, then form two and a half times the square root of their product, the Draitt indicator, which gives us 75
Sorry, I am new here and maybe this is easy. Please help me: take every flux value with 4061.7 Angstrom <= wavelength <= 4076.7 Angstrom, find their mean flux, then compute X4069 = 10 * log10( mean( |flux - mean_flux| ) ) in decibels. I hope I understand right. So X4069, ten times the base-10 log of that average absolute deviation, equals 5.1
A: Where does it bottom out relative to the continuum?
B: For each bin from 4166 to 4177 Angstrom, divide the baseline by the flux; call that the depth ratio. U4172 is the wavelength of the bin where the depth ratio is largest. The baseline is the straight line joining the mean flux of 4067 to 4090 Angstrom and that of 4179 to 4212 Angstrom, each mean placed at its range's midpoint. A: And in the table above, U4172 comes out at 4174.57 Angstrom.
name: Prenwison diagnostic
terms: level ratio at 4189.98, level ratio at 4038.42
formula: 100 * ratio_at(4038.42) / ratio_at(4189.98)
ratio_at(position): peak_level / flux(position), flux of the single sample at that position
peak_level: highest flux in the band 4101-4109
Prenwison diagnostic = 89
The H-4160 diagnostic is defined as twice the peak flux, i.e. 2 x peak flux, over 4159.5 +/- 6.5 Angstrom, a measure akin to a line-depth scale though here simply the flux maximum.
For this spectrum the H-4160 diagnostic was 85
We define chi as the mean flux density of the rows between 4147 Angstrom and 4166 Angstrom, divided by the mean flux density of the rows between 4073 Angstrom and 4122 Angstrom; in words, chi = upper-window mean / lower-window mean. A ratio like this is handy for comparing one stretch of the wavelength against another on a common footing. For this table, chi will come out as 1.03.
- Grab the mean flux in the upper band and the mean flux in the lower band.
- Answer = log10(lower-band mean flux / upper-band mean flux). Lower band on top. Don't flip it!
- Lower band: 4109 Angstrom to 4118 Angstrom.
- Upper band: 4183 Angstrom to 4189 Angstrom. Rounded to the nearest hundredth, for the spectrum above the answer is 0.09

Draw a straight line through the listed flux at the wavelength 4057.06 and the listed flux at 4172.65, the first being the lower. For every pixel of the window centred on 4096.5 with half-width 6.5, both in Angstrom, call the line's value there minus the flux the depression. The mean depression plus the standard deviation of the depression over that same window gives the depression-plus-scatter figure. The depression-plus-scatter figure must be 1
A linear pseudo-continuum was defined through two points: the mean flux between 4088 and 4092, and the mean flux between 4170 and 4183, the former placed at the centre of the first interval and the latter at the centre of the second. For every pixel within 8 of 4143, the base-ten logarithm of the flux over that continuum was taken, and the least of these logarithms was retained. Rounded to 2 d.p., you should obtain -0.21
